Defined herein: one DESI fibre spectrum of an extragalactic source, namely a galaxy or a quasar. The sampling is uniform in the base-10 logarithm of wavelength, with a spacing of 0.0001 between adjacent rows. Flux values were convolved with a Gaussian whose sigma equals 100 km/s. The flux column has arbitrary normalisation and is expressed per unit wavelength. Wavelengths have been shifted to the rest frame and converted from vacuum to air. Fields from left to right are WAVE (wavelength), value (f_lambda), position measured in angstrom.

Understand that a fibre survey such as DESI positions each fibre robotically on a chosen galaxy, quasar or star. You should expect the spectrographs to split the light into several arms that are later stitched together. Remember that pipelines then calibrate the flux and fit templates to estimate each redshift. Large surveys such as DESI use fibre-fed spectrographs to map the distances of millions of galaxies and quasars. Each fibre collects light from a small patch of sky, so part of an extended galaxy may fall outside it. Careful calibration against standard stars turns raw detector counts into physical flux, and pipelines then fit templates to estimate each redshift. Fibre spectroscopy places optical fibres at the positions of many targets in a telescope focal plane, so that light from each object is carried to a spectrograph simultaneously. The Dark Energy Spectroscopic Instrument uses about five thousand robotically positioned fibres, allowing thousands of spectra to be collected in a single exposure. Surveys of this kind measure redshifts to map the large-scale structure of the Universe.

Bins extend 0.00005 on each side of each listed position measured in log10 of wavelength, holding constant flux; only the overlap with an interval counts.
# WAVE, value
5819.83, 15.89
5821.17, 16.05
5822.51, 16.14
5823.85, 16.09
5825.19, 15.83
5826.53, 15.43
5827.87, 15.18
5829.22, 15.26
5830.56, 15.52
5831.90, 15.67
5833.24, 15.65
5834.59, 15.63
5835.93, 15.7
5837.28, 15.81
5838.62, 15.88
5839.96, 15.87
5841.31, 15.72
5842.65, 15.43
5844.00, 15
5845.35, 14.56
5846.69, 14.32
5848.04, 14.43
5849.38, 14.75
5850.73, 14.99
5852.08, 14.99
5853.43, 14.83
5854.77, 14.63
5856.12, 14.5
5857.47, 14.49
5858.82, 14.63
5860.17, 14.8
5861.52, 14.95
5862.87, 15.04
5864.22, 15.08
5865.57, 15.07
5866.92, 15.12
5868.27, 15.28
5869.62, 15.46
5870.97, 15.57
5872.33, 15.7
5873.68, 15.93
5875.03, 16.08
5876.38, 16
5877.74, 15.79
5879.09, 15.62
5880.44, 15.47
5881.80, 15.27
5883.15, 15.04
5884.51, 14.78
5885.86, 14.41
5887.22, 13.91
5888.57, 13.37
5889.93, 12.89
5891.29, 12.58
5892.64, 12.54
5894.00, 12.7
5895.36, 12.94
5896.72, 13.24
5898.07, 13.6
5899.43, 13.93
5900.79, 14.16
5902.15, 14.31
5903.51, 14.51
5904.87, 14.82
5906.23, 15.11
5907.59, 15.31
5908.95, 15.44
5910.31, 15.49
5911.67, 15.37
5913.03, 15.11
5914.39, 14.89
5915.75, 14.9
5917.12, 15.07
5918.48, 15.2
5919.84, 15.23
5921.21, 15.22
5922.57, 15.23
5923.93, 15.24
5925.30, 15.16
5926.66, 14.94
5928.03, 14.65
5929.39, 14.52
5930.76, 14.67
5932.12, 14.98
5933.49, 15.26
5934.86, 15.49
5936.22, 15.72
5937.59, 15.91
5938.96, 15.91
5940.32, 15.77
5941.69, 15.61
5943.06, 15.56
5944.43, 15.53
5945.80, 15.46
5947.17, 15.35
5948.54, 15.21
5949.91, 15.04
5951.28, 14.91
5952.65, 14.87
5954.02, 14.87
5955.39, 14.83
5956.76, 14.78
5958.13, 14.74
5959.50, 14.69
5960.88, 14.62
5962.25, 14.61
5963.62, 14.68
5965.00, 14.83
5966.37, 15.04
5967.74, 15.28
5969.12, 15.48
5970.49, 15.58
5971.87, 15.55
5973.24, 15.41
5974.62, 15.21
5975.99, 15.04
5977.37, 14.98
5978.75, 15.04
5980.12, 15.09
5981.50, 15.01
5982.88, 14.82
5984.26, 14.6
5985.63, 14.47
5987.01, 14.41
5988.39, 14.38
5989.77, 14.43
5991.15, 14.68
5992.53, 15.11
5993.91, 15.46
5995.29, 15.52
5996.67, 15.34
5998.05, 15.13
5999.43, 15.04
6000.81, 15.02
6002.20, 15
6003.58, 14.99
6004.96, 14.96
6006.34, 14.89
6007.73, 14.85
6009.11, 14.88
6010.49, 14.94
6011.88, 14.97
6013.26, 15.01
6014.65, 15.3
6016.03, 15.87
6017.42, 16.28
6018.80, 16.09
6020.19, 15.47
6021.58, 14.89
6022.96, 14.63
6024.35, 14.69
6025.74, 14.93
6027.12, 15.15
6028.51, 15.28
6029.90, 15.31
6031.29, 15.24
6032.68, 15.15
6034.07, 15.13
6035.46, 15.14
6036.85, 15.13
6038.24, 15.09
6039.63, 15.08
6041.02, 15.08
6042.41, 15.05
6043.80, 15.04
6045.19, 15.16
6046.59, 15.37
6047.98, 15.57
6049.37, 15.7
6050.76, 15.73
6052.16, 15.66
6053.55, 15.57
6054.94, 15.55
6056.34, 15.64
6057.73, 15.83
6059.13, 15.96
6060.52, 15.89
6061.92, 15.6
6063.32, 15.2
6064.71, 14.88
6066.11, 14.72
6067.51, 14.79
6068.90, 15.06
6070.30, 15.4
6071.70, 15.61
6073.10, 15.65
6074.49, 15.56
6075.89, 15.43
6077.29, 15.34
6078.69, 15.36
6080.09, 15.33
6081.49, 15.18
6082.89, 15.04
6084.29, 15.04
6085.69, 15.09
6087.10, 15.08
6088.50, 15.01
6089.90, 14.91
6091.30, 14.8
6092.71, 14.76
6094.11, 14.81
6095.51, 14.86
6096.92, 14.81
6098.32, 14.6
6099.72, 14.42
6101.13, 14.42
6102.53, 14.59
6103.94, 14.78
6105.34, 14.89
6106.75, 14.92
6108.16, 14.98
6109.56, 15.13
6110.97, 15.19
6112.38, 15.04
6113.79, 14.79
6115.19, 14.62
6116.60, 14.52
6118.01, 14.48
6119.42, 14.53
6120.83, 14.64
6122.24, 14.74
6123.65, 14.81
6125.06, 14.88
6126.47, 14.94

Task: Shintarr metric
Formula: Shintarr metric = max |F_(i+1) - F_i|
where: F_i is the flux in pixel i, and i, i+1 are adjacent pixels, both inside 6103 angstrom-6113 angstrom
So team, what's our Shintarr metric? 0.15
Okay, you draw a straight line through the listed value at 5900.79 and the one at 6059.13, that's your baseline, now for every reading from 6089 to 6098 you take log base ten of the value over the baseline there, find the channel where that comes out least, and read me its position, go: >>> 6092.71 angstrom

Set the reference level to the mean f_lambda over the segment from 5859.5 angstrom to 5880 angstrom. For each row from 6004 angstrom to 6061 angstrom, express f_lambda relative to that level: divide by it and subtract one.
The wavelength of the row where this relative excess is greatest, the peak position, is 6017.42 angstrom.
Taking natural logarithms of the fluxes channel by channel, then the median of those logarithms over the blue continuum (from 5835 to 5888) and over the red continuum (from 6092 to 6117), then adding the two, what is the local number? 5.41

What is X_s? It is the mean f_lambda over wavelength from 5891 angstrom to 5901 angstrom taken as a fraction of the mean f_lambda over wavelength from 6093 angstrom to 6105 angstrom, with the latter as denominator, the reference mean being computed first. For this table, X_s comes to 0.90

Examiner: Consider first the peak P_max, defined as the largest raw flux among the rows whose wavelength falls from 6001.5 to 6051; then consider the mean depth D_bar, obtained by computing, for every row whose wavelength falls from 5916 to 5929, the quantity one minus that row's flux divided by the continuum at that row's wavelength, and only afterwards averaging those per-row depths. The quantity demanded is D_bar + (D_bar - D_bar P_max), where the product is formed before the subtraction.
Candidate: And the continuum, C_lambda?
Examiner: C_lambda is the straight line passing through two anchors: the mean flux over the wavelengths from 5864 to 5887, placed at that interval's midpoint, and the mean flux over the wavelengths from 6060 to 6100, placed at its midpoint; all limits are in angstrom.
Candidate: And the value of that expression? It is -0.21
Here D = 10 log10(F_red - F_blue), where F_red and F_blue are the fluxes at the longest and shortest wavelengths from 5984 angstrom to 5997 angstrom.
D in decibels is -1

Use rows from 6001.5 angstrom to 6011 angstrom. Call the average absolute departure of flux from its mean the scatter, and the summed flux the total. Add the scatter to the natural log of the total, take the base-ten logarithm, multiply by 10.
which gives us 6.72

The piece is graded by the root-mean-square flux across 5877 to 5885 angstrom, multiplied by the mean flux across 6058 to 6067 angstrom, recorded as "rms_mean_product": 236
